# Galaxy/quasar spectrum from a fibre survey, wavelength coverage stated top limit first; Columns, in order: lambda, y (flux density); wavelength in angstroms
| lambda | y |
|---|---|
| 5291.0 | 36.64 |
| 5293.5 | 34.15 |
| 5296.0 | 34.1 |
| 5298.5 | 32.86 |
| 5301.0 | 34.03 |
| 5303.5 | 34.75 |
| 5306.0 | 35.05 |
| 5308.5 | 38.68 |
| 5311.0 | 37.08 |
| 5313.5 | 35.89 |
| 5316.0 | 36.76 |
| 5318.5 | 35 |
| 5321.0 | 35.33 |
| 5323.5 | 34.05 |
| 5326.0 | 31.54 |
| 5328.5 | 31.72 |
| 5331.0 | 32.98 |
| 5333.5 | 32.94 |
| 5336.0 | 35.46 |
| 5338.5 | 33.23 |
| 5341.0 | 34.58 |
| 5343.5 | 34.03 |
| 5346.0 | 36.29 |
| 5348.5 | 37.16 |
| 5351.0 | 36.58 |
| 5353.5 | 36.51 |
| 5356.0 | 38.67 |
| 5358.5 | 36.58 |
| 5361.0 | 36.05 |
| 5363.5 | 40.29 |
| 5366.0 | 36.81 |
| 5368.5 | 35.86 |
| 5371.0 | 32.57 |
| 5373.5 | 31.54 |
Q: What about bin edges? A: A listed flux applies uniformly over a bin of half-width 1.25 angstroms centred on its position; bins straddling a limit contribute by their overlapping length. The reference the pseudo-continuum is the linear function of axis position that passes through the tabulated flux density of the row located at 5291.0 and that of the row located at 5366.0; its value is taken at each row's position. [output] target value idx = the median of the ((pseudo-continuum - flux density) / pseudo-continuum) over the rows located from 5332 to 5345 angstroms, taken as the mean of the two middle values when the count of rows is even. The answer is 0.074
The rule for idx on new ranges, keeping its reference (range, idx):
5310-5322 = 0.022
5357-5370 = 0.006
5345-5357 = 0.005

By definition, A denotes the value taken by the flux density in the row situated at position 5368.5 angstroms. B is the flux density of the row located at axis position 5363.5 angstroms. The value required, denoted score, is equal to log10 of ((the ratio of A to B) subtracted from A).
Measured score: 1.54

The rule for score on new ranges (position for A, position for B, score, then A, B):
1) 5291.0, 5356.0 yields 1.55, 36.64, 38.67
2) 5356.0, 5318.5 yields 1.57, 38.67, 35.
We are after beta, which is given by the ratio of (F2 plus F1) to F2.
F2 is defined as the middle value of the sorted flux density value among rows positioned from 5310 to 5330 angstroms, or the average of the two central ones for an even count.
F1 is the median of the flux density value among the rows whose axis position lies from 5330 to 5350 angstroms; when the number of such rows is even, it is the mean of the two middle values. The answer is 1.98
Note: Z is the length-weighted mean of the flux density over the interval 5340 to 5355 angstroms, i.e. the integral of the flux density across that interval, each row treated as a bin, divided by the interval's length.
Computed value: 35.9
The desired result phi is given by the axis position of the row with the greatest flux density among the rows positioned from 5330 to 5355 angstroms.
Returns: 5348.5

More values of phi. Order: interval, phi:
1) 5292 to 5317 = 5308.5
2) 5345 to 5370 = 5363.5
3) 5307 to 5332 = 5308.5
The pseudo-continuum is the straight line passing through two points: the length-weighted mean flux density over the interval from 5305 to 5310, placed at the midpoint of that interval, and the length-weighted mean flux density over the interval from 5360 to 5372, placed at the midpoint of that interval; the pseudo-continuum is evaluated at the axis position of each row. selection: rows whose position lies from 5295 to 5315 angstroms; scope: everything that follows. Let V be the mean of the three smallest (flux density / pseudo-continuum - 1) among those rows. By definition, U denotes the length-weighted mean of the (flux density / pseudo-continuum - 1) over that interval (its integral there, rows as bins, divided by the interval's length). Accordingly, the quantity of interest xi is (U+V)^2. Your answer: 0.019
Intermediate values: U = -0.045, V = -0.09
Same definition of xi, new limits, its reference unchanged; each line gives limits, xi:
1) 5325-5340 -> 0.052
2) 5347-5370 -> 0.000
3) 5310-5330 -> 0.032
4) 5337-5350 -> 0.013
